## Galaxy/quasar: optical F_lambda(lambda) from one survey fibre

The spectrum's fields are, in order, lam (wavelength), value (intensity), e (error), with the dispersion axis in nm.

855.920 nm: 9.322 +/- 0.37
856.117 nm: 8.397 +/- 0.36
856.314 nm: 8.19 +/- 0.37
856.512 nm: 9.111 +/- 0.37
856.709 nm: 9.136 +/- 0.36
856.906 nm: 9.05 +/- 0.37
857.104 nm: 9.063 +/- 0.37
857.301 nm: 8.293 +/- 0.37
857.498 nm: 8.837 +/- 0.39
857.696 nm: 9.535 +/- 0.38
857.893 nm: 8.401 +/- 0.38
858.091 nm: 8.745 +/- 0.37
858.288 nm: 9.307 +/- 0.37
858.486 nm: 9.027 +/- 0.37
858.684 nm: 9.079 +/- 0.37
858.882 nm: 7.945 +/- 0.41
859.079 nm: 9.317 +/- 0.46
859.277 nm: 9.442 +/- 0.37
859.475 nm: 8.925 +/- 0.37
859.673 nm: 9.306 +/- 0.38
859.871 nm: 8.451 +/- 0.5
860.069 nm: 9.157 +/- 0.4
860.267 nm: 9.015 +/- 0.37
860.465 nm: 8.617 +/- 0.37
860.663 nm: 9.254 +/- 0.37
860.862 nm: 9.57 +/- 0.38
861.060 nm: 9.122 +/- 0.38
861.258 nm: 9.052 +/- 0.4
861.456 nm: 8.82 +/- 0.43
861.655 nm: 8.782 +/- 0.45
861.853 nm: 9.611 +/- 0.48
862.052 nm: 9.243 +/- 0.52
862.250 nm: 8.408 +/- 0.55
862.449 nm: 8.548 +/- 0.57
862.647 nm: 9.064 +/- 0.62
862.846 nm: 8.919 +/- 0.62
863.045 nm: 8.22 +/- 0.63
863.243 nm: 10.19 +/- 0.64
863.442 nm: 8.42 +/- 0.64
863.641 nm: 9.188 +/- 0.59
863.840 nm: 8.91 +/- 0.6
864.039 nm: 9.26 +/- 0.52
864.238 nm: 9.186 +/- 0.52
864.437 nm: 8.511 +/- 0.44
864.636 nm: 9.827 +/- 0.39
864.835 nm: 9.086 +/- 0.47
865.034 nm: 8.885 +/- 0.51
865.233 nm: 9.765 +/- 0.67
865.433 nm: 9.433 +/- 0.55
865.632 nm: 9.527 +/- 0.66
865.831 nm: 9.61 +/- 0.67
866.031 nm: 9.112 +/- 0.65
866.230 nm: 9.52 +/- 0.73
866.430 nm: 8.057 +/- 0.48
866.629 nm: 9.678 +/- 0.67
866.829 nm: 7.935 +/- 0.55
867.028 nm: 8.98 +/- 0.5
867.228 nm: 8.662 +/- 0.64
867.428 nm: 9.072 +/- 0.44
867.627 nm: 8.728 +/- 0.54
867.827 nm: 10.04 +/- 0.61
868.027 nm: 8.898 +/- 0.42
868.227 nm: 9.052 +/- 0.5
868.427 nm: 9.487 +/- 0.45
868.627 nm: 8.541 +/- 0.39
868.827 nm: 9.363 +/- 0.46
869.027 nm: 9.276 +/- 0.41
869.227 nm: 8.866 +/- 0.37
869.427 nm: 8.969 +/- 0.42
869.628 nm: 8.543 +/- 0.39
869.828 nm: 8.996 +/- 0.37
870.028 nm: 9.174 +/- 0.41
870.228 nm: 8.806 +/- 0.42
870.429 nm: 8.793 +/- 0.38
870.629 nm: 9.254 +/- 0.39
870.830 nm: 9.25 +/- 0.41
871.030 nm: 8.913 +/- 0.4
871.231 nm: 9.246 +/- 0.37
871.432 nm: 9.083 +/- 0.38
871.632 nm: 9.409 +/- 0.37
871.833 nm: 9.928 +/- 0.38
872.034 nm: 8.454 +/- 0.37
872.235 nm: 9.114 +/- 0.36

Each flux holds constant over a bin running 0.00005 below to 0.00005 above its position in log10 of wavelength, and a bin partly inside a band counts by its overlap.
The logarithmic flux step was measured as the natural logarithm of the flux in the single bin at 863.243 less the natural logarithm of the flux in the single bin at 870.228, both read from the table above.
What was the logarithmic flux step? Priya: 0.15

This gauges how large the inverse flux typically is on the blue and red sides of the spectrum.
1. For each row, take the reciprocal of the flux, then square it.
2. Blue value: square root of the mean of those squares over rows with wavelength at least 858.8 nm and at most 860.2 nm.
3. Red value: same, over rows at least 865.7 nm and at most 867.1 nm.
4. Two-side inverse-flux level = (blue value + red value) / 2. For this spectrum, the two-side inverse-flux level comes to 0.112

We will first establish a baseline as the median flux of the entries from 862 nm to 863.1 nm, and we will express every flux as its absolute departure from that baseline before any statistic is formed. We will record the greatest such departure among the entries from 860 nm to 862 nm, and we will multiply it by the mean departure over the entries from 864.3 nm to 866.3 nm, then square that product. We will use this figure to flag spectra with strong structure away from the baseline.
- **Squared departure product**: 0.31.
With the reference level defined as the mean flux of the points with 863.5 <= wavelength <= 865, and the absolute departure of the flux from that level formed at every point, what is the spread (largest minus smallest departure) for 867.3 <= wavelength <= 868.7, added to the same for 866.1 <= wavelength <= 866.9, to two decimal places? 1.66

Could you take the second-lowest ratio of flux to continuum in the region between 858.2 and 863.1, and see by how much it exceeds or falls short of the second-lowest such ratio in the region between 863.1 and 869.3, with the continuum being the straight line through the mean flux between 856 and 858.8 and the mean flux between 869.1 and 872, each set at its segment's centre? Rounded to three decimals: 0.024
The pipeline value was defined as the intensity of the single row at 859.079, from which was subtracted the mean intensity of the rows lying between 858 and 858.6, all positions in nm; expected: 0.29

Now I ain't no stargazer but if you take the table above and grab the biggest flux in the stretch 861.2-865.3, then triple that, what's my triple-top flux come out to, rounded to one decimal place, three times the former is 30.6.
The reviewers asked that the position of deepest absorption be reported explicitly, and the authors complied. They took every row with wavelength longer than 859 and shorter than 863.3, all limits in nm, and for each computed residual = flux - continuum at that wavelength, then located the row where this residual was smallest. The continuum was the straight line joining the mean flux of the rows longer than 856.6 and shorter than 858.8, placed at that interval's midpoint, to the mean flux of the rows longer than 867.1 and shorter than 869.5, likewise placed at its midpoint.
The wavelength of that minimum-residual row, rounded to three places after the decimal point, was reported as 863.045 nm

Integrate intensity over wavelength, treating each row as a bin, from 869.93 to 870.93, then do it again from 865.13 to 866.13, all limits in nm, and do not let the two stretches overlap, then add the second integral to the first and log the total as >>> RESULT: 18.5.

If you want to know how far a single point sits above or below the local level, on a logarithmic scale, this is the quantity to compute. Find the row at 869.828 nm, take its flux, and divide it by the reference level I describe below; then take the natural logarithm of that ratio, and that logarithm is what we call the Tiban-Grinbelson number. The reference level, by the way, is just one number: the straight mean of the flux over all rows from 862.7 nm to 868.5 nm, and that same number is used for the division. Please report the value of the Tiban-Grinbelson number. -0.012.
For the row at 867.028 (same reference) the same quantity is -0.014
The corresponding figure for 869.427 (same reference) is -0.015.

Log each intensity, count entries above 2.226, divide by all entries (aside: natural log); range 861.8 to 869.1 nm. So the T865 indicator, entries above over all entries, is 0.35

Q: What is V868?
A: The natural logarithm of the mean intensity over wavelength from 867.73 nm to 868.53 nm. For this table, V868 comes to 2.24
